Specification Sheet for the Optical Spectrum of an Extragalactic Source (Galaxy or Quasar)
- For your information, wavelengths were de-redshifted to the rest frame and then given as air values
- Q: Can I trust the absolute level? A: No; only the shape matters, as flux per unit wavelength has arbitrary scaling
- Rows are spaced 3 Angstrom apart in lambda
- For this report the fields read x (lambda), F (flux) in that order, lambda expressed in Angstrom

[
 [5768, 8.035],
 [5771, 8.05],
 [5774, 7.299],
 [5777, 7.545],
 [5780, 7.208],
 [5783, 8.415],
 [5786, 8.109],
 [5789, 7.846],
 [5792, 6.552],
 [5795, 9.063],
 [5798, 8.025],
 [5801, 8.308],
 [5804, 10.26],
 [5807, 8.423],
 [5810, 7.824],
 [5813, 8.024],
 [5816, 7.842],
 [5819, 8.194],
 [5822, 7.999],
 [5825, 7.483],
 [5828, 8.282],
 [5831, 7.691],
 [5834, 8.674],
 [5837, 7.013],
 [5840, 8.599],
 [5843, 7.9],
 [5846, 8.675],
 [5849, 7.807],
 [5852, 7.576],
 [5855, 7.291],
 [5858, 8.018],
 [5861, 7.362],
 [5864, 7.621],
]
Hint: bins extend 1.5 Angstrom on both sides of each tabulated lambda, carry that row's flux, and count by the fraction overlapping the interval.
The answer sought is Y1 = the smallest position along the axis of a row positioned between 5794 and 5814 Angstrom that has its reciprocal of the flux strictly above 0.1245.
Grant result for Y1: 5798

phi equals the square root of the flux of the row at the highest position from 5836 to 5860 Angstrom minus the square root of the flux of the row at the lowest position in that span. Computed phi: 0.18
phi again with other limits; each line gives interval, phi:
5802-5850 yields -0.41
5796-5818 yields -0.03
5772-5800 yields 0.13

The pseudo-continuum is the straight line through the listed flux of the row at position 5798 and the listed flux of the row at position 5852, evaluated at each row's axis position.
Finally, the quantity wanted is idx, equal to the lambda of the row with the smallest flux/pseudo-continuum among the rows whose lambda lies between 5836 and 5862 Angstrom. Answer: 5837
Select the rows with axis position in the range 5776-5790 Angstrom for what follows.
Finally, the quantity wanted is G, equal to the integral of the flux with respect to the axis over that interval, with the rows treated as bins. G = 110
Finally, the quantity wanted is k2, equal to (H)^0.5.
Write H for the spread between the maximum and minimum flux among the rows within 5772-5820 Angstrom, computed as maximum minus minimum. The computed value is 1.93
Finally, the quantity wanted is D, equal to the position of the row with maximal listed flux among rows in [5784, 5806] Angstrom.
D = 5804 Angstrom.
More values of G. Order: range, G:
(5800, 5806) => 56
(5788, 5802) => 111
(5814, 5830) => 127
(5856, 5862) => 46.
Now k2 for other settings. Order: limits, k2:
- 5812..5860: 1.29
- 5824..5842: 1.29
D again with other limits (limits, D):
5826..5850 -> 5846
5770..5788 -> 5783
